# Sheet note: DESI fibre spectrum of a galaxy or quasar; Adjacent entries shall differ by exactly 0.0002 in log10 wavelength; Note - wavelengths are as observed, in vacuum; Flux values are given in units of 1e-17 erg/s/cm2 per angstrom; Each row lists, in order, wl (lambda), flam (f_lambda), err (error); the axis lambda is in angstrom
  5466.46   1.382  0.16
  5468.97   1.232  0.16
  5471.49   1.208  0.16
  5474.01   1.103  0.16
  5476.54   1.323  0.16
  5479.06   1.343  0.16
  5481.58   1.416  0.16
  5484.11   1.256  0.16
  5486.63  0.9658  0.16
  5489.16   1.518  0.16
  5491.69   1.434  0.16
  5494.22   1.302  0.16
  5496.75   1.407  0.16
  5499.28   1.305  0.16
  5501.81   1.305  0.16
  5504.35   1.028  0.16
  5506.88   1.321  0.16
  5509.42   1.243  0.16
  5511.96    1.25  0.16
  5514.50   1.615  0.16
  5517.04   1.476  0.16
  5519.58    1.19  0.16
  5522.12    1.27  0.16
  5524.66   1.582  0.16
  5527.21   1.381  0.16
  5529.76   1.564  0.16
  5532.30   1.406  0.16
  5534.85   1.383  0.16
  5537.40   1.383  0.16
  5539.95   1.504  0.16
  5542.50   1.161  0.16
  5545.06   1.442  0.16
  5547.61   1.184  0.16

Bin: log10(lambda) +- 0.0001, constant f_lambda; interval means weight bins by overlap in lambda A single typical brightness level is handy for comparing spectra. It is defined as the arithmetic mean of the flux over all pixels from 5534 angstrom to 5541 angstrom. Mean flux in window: 1.42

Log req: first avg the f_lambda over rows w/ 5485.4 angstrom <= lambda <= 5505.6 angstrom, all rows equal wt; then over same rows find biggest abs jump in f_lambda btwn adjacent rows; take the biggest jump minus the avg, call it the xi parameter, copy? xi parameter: -0.73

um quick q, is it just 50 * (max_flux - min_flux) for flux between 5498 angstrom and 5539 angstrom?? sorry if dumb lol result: 29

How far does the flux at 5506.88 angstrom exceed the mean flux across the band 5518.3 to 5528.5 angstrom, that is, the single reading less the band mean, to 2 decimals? -0.03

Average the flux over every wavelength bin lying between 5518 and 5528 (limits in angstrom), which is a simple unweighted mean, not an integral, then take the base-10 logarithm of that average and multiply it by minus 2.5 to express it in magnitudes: -0.33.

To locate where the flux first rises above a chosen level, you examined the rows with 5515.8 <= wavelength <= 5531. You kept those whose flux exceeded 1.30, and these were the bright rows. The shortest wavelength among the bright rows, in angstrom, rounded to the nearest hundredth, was 5517.04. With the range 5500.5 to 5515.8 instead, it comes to 5501.81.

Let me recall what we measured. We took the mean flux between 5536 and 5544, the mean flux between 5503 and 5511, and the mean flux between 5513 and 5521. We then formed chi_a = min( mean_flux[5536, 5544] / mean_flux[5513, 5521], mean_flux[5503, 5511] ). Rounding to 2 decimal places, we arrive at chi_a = 0.95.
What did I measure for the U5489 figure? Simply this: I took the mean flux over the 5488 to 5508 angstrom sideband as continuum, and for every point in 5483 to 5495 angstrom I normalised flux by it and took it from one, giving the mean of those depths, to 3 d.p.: 0.024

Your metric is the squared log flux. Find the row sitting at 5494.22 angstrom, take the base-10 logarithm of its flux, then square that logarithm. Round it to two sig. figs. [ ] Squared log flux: 0.013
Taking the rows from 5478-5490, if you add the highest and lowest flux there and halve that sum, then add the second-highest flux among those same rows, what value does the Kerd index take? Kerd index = 2.66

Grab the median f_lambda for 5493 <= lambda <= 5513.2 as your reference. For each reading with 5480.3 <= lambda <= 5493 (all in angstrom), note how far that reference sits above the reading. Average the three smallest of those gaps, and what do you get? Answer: -0.15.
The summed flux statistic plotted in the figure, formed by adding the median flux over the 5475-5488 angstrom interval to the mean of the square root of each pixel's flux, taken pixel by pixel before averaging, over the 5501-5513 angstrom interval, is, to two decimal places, 2.43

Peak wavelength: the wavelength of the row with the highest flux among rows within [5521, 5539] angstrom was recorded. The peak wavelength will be 5524.66 angstrom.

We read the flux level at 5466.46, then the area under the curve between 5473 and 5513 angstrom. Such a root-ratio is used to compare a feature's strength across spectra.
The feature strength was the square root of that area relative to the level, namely 6.1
